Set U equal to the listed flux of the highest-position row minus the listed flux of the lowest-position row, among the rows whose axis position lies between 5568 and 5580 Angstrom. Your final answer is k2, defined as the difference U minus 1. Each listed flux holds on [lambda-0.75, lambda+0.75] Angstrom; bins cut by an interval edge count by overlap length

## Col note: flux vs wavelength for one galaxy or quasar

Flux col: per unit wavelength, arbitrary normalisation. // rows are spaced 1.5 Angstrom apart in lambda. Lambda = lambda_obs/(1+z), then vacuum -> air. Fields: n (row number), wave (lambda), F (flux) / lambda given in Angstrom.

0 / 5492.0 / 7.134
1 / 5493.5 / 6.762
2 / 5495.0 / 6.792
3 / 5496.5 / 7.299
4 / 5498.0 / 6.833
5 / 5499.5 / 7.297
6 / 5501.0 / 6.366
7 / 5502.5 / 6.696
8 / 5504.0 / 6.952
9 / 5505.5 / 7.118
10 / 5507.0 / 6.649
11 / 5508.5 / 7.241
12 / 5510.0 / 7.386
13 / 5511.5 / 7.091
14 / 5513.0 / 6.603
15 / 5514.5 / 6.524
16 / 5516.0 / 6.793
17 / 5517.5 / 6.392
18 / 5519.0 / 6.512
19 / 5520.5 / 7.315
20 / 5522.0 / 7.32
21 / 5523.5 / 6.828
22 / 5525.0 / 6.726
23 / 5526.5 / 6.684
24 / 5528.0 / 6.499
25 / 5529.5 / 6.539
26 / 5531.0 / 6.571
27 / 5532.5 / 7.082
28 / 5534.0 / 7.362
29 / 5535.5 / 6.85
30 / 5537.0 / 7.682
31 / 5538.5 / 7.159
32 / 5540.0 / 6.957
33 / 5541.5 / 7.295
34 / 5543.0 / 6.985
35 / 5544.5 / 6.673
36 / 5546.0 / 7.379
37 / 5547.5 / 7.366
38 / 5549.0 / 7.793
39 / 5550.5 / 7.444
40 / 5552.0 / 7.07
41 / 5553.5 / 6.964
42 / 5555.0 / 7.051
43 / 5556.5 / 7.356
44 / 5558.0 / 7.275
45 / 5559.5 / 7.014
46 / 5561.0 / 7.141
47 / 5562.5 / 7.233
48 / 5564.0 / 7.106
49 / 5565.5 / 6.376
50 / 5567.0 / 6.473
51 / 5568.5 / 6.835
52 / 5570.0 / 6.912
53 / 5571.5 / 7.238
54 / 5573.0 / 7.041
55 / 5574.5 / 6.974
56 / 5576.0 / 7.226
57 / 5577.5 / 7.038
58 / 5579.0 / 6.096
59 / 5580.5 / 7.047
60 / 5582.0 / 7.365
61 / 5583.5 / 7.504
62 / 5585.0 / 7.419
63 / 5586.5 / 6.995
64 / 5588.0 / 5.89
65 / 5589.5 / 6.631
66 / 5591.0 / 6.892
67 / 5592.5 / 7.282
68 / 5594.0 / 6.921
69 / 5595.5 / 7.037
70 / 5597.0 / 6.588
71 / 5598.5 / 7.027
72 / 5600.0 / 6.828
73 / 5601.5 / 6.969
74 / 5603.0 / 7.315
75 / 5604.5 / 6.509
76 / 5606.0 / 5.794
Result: -1.7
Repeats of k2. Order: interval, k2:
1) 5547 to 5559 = -1.1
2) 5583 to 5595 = -1.6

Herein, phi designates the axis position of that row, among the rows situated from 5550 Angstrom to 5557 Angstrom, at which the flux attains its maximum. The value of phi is 5550.5 Angstrom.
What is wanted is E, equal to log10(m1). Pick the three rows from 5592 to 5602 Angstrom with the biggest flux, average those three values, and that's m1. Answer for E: 0.852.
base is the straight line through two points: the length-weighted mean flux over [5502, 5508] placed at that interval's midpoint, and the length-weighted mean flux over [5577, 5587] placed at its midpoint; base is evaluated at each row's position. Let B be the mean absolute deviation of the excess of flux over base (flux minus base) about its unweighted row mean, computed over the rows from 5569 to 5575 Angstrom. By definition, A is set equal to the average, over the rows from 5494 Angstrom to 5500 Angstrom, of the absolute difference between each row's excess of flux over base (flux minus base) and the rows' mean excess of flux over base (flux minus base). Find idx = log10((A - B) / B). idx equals 0.2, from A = 0.24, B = 0.10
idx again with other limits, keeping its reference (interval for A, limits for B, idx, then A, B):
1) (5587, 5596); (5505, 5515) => -1.0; 0.34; 0.31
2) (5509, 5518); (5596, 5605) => -0.5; 0.30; 0.23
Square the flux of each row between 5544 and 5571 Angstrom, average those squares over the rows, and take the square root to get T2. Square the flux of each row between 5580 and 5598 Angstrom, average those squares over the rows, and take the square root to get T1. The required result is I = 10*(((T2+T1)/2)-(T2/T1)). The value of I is 60.2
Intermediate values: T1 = 6.98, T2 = 7.09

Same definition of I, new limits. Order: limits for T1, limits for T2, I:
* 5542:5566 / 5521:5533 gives 60.2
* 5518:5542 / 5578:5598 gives 59.5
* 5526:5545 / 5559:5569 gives 59.3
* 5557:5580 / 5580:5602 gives 59.5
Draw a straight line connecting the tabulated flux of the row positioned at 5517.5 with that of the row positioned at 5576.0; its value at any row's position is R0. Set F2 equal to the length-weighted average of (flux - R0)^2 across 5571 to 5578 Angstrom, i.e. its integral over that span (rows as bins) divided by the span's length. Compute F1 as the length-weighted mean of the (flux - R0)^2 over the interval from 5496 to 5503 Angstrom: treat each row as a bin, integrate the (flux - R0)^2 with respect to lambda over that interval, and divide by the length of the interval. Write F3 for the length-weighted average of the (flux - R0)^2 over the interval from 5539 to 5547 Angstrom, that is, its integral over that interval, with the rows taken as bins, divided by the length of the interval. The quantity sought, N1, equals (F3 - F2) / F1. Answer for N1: 0.2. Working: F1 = 0.72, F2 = 0.0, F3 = 0.16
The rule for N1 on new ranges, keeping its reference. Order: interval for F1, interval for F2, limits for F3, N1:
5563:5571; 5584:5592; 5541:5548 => -2.3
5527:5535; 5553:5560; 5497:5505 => 3.6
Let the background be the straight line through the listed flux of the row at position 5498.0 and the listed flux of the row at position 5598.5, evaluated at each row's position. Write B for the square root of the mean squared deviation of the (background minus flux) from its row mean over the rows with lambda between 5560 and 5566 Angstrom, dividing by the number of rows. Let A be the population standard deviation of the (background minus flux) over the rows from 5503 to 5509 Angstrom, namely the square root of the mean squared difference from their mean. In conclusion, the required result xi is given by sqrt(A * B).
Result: 0.276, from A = 0.22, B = 0.345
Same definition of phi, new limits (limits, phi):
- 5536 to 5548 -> 5537.0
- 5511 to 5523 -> 5522.0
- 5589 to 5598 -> 5592.5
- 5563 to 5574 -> 5571.5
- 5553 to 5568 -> 5556.5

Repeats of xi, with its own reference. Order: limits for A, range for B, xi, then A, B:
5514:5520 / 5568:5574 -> 0.149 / 0.15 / 0.150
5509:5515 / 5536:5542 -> 0.309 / 0.36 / 0.267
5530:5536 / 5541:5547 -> 0.284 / 0.29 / 0.279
